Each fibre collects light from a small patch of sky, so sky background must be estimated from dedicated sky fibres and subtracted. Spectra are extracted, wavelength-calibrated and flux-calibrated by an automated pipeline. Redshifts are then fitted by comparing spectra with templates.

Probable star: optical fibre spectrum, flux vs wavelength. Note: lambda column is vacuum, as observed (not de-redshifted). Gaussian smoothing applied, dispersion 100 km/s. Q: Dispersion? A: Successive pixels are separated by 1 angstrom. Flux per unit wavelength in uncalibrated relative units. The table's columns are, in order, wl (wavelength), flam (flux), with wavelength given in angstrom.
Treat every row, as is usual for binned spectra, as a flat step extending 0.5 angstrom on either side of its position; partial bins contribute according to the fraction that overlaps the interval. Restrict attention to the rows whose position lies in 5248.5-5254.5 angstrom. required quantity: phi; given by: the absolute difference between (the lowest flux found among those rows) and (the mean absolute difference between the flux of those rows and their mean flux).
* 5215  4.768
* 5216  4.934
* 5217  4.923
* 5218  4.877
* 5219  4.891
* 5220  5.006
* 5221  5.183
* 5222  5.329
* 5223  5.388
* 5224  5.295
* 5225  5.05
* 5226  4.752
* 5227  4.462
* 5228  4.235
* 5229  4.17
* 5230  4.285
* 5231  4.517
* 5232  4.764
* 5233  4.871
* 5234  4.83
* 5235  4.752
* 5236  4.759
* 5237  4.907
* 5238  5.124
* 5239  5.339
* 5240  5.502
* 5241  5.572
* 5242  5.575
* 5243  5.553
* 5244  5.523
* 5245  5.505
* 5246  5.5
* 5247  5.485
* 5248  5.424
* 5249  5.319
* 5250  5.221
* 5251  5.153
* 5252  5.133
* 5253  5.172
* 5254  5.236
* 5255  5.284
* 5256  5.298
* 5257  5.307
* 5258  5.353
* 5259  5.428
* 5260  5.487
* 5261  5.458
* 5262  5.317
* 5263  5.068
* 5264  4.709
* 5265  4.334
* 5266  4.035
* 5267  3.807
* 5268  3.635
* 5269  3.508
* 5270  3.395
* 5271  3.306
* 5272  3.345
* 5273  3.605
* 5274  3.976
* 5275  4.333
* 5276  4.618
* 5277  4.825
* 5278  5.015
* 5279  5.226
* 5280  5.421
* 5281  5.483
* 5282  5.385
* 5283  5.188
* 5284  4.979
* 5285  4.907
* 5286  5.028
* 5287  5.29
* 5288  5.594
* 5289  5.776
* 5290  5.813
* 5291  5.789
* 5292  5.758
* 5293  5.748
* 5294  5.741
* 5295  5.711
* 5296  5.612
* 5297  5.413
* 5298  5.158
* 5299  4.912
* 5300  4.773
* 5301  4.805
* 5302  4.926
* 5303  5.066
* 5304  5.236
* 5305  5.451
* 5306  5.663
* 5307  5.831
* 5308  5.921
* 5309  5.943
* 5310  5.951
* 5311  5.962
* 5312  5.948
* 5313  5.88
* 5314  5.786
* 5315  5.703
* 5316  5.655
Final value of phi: 5.1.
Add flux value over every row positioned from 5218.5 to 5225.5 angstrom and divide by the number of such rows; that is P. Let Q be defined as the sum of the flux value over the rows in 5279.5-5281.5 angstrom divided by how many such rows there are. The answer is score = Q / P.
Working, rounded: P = 5.16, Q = 5.5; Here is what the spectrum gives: 1.06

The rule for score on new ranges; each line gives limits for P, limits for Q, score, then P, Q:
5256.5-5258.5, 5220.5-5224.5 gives 0.99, 5.33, 5.3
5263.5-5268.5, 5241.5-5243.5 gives 1.36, 4.10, 5.6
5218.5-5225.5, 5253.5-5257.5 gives 1.02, 5.16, 5.3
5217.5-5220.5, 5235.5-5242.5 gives 1.07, 4.92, 5.3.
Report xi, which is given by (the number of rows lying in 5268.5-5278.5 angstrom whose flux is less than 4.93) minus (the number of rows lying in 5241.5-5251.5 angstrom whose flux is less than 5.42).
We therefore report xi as 6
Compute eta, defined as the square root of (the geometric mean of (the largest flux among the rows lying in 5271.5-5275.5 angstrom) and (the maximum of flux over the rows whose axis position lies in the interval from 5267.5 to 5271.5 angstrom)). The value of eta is 1.99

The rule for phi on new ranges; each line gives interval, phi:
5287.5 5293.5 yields 5.5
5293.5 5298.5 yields 5.0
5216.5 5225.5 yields 4.7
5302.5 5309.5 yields 4.8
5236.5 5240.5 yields 4.7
